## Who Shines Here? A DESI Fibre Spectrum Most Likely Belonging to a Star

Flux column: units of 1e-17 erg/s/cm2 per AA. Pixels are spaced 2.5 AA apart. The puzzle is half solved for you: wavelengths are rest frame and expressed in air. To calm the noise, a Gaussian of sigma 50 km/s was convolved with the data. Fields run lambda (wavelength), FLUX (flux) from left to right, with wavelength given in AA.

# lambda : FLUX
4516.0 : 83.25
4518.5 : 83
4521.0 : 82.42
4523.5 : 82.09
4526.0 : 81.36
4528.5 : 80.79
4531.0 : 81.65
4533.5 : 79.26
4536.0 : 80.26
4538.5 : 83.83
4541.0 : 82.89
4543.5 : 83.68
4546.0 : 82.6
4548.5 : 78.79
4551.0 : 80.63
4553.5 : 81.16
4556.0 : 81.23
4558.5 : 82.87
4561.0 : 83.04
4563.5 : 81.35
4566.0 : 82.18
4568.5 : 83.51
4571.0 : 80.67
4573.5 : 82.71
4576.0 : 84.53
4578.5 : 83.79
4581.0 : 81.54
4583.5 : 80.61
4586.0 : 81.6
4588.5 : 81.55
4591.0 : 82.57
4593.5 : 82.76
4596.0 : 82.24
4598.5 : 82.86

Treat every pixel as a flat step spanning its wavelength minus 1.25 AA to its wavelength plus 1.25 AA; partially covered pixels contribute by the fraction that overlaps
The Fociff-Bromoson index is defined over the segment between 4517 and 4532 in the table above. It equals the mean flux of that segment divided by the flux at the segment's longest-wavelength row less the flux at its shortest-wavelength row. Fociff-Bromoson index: -61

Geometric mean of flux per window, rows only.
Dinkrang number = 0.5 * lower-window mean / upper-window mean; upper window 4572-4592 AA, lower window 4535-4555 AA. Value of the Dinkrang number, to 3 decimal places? 0.496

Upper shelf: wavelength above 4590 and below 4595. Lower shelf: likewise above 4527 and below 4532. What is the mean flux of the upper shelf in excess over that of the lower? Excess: 1.4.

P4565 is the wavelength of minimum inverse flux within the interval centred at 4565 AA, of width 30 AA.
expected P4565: 4576.0 AA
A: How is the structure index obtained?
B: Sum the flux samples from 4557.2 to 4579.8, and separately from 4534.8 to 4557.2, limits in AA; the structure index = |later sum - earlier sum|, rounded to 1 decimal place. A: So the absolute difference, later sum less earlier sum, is 9.6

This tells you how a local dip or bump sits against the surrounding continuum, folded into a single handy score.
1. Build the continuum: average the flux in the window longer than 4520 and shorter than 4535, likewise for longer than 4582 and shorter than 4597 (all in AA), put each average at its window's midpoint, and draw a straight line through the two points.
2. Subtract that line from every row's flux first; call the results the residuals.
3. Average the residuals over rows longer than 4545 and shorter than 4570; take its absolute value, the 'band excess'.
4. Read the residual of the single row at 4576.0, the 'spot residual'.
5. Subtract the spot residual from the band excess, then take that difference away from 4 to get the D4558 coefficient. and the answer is 6.6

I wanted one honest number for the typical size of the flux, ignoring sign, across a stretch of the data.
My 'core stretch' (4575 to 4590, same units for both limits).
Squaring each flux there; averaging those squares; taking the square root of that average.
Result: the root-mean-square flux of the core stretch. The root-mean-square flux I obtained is 82.3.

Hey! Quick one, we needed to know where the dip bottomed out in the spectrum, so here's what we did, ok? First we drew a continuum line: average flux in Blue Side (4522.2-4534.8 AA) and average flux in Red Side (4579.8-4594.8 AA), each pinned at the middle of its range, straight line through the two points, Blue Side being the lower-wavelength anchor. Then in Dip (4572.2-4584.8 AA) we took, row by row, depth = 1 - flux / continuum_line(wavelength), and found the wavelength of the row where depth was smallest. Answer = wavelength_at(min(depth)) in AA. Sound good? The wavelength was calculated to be 4576.0 AA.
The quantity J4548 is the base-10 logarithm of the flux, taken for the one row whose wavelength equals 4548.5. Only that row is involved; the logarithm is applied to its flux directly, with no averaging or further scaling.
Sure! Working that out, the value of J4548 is 1.90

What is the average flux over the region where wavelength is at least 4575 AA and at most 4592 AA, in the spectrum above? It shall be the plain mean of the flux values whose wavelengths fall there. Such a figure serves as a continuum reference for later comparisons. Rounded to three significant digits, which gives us 82.3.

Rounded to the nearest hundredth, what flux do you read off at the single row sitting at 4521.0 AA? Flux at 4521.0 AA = 82.42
